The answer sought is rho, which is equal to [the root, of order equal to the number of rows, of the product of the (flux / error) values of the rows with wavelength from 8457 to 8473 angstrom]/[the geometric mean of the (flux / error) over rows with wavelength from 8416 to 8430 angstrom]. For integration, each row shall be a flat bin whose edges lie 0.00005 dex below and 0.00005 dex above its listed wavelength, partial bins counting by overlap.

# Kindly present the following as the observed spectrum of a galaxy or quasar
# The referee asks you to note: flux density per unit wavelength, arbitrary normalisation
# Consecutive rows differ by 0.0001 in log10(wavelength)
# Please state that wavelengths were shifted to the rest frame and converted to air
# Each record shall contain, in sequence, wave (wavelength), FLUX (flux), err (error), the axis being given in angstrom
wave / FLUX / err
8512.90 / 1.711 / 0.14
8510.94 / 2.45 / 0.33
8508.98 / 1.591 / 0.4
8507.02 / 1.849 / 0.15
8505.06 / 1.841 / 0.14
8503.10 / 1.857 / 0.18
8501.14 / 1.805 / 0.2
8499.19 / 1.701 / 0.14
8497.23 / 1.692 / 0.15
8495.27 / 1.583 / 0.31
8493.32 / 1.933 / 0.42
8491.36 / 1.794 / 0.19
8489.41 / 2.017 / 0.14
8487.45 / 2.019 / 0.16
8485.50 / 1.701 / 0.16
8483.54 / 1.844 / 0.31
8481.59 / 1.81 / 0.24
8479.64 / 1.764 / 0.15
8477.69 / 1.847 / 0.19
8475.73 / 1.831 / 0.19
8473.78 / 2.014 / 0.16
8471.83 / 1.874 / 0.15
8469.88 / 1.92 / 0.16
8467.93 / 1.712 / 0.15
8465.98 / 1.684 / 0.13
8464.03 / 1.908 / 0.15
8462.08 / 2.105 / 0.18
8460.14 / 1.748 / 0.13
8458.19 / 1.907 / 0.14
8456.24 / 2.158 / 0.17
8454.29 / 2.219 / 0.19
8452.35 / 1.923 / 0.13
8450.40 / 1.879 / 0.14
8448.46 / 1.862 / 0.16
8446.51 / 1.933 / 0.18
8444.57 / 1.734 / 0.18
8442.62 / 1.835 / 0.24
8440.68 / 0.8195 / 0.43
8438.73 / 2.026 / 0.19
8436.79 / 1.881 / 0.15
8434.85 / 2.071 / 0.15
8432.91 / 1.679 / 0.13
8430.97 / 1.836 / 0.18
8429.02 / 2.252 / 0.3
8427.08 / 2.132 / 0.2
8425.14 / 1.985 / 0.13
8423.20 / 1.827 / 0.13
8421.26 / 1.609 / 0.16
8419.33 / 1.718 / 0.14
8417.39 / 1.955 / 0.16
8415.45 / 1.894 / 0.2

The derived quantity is 1.09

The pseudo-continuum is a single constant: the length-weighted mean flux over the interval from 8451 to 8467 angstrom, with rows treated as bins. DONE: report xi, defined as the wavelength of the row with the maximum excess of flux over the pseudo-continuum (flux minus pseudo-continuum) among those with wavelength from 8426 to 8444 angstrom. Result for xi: 8429.02 angstrom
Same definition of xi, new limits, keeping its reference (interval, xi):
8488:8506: 8489.41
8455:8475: 8456.24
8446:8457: 8454.29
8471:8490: 8487.45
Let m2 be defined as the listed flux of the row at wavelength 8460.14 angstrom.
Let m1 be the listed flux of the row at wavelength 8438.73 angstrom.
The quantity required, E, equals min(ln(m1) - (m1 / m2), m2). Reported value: -0.45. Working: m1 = 2.026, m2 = 1.748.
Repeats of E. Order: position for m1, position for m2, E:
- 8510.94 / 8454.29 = -0.21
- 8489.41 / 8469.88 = -0.35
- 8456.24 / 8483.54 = -0.40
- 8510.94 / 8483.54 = -0.43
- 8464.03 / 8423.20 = -0.40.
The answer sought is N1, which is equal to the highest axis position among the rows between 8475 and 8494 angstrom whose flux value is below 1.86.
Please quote 8491.36 angstrom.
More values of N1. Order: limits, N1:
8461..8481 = 8479.64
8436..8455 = 8444.57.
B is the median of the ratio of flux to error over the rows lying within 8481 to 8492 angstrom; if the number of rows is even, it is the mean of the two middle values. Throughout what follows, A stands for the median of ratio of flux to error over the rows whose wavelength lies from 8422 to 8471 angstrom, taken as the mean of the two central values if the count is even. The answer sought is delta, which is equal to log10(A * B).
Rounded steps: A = 12.0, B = 10.0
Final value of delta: 2.08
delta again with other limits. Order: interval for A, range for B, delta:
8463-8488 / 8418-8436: 2.16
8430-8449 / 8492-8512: 2.01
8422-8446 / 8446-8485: 2.10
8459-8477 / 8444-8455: 2.16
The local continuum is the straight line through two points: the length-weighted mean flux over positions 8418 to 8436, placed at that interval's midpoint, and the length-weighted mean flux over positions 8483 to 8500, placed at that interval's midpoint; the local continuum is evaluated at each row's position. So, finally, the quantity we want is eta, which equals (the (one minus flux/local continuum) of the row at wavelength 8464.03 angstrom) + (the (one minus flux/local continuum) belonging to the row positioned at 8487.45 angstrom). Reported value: -0.14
